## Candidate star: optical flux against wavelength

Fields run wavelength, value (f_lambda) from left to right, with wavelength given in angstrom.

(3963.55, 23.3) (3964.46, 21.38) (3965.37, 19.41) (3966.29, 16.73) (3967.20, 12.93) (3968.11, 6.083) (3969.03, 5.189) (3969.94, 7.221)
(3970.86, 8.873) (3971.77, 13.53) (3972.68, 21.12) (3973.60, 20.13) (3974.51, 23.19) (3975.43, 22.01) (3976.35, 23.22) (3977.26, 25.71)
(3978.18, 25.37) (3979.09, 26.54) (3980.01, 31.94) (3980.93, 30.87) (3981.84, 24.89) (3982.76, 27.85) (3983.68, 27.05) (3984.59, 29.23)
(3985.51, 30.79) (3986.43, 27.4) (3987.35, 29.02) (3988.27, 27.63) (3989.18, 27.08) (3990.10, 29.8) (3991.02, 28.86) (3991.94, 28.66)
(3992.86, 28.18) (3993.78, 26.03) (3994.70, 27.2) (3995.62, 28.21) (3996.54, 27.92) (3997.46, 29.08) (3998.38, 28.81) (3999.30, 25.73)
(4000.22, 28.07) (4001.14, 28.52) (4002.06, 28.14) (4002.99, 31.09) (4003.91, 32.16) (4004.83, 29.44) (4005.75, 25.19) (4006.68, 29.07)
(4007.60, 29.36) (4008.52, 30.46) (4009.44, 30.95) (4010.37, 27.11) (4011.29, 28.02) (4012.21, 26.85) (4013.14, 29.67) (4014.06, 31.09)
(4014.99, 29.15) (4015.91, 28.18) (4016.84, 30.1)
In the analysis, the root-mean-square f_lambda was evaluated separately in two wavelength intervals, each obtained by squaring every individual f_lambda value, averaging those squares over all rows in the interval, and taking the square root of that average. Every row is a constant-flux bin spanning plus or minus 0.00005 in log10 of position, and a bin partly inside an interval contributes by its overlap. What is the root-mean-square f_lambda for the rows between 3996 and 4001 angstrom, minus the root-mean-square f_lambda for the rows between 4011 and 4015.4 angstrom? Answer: -1.0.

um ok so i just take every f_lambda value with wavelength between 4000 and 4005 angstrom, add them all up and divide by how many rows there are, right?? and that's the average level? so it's 29.6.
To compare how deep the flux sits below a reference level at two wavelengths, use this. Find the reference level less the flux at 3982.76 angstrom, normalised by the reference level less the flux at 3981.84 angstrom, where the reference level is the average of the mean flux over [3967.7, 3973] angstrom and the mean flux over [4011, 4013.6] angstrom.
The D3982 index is 1.5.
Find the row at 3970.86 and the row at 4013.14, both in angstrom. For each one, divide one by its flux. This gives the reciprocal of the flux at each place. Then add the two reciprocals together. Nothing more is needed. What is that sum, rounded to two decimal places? 0.15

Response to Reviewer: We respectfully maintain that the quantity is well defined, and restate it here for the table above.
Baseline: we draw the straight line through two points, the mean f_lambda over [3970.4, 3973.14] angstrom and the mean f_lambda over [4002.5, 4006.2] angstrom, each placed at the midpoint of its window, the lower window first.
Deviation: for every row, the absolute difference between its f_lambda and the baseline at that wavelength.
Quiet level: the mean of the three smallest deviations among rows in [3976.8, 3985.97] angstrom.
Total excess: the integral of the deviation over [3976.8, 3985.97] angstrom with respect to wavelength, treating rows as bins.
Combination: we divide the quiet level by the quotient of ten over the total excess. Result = 58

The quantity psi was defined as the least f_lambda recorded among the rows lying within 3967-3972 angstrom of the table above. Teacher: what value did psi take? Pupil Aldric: 5.189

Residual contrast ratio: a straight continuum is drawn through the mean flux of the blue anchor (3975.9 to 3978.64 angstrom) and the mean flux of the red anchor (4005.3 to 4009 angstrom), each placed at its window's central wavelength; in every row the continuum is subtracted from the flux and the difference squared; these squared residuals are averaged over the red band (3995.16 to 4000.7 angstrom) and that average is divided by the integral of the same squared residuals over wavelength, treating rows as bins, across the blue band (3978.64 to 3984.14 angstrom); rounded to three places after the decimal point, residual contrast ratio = 0.021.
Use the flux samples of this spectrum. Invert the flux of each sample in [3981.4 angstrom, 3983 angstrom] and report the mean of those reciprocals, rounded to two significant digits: 0.038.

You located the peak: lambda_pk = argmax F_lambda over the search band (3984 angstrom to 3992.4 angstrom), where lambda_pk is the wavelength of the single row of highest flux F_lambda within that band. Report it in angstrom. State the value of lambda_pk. 3985.51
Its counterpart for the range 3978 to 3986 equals 3980.01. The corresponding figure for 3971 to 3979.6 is 3979.09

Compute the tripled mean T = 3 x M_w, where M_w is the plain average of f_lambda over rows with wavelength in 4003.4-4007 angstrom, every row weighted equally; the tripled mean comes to 86.9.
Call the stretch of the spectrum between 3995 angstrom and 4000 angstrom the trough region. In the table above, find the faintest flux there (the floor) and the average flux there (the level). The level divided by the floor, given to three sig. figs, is 1.09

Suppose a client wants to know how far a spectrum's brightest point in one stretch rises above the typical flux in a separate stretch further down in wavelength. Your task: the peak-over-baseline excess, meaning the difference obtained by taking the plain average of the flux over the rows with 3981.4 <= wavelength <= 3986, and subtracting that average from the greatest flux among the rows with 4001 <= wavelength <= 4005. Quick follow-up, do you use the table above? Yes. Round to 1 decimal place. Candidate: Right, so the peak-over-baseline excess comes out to 4.2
